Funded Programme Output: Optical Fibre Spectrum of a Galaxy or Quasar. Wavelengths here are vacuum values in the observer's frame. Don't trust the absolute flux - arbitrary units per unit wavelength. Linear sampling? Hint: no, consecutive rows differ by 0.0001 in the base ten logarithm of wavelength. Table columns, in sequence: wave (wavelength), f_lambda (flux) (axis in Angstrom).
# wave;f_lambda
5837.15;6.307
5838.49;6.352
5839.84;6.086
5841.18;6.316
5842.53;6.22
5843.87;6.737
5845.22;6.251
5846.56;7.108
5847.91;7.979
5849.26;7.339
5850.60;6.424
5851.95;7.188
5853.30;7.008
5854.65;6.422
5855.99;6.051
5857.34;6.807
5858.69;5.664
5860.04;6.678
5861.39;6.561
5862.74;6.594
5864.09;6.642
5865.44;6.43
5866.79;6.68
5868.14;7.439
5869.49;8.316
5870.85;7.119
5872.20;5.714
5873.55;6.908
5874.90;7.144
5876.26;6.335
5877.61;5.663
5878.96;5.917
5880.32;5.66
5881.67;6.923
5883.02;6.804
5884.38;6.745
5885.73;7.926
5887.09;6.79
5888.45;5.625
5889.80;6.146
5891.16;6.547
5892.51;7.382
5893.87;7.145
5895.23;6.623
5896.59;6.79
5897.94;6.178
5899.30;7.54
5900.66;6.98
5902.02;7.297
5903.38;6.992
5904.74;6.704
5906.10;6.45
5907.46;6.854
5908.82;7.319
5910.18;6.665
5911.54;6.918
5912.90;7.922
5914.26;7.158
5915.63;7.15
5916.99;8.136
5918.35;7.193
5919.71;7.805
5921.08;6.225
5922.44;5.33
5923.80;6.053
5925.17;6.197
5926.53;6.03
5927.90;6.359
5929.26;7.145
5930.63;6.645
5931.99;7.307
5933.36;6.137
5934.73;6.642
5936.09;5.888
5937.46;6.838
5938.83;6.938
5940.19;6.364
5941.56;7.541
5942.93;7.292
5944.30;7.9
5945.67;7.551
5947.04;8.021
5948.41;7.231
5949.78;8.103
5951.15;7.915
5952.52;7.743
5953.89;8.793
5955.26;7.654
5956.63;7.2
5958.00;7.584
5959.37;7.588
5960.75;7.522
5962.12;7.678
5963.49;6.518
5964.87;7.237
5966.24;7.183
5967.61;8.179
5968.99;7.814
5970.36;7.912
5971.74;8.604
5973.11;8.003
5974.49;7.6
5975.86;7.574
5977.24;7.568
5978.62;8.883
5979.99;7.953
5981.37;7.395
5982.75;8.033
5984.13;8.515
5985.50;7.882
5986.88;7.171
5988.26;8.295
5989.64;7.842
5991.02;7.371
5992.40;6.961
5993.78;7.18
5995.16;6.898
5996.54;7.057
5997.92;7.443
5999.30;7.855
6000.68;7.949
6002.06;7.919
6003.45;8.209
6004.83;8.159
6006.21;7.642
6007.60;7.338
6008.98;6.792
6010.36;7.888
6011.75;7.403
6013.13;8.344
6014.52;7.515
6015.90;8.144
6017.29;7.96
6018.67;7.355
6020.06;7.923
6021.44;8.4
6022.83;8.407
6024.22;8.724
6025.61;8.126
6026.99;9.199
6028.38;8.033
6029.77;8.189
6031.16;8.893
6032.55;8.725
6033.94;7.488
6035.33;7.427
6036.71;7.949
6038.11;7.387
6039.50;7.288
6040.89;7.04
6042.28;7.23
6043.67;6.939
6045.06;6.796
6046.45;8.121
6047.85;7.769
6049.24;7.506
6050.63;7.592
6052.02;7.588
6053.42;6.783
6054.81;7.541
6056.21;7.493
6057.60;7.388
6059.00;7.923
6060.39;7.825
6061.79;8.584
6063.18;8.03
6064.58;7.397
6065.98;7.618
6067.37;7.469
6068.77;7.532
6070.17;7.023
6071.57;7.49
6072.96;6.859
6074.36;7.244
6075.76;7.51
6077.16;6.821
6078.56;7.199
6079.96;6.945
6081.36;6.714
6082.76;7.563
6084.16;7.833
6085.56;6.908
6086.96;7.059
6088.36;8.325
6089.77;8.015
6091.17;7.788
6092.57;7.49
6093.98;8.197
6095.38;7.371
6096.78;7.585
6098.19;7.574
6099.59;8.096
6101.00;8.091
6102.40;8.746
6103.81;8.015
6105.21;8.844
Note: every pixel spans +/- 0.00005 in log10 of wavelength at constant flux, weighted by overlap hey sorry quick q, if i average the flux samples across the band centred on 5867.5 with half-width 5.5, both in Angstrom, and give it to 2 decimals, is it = 6.87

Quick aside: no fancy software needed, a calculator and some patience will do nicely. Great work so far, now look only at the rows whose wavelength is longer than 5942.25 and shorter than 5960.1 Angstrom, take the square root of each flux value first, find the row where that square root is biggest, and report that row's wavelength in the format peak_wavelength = 5953.89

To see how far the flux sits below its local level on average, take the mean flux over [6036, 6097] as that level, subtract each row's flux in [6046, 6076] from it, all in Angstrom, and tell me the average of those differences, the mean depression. -0.1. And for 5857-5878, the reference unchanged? 0.8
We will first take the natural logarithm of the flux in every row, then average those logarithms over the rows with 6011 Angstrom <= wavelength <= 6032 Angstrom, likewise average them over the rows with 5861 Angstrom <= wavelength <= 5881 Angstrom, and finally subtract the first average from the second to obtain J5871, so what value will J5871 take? -0.216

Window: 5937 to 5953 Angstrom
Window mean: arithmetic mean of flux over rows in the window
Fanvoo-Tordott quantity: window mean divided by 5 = 1.49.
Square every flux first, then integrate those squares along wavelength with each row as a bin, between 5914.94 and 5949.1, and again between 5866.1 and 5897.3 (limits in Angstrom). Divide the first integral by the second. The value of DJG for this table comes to 1.2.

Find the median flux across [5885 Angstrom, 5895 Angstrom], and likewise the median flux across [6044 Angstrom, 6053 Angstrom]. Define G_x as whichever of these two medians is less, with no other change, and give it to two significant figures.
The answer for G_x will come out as 6.8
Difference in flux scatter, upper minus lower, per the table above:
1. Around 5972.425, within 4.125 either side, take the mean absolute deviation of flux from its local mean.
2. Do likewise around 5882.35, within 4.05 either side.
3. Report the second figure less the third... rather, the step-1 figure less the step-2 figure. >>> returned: -0.3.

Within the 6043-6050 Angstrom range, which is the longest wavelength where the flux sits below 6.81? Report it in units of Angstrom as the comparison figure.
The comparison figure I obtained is 6045.06 Angstrom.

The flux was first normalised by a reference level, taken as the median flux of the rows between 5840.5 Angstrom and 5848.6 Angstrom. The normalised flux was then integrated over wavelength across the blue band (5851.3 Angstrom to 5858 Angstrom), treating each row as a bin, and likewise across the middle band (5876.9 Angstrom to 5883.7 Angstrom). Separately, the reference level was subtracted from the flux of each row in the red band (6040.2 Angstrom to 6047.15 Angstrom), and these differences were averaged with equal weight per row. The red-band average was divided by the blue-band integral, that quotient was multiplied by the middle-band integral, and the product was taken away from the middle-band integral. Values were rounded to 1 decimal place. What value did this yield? 5.8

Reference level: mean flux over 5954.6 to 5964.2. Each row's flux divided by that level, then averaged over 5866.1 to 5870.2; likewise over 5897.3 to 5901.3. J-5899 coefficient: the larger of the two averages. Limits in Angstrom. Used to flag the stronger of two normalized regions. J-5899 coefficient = 1.01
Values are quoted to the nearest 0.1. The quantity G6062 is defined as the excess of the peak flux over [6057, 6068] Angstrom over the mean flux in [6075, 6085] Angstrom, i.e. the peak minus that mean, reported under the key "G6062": 1.4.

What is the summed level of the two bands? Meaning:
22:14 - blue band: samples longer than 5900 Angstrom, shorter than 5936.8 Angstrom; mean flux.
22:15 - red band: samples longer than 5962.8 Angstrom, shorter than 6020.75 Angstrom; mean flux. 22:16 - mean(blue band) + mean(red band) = 14.5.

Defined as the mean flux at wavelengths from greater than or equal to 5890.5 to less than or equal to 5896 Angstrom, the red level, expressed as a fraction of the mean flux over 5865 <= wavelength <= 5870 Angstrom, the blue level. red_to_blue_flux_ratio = 0.96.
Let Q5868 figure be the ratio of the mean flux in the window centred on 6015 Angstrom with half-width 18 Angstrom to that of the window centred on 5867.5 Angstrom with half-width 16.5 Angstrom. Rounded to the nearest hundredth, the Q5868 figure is 1.21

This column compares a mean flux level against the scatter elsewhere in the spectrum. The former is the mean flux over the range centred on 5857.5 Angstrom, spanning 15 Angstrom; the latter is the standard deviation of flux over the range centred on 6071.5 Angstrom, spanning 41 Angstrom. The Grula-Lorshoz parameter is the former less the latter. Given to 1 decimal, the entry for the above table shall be 6.1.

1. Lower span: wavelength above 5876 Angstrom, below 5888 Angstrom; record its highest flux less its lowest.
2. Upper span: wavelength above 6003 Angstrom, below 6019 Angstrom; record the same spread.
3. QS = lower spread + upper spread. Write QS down 3.82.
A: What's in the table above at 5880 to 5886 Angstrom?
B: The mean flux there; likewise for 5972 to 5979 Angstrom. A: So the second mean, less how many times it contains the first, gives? 6.76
